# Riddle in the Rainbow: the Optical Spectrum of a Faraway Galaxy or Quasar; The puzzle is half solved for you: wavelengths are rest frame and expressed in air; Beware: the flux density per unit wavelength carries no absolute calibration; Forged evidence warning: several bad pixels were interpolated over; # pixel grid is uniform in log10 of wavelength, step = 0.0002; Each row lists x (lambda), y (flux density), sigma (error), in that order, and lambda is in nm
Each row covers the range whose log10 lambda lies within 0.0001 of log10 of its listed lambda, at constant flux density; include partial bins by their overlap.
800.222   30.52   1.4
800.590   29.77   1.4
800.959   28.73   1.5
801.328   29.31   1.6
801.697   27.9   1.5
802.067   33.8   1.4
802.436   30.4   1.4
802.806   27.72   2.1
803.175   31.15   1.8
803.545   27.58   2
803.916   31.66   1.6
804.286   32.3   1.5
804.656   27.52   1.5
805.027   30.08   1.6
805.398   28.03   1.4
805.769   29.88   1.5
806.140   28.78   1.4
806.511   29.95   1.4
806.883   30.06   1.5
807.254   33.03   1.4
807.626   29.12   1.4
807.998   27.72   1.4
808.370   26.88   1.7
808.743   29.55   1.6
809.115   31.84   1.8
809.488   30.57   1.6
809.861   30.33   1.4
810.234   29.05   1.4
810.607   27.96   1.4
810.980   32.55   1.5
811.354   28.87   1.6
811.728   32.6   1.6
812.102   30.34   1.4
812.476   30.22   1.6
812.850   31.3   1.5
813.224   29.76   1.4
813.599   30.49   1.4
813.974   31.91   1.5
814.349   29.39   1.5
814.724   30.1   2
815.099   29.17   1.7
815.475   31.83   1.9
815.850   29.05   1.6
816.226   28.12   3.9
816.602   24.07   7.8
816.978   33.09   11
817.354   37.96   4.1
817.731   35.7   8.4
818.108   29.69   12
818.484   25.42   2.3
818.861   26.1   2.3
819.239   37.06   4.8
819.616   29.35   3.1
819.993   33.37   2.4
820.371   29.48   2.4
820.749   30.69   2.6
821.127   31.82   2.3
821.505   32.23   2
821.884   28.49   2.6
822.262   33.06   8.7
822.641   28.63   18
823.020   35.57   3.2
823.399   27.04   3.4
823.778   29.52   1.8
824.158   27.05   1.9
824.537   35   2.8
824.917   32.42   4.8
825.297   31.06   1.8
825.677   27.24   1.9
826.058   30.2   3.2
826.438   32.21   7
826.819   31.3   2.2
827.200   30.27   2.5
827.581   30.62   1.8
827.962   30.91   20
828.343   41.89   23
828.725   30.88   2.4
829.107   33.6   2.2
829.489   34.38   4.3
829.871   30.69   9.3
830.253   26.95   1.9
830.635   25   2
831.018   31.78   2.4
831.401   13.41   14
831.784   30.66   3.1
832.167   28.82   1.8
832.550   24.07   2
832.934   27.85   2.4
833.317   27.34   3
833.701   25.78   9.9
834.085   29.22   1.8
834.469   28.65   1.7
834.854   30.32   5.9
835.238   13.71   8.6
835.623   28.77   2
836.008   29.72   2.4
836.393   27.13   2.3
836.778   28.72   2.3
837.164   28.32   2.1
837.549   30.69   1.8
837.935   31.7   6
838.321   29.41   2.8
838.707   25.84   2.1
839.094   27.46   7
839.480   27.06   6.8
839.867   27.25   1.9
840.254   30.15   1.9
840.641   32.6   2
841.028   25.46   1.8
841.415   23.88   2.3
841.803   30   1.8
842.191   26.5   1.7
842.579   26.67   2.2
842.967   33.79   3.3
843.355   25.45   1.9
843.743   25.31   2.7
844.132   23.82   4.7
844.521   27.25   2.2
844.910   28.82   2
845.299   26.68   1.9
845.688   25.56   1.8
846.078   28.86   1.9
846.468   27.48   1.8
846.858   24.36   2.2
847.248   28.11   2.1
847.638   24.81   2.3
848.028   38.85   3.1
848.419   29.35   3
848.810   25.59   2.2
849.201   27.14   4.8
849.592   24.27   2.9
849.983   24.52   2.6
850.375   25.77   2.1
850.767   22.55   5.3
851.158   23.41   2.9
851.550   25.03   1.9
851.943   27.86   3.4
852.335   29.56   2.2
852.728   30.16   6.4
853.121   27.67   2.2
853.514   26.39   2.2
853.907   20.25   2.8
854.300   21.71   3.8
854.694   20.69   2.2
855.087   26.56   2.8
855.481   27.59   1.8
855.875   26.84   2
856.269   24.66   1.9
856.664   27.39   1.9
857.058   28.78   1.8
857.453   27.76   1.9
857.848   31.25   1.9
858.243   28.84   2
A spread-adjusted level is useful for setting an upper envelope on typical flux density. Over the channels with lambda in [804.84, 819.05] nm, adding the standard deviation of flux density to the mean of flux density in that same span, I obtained 32.6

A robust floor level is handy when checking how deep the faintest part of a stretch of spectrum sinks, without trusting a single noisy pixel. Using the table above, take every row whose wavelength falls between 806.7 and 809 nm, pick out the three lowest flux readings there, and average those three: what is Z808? 27.9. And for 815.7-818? 27.1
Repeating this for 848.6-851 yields 23.8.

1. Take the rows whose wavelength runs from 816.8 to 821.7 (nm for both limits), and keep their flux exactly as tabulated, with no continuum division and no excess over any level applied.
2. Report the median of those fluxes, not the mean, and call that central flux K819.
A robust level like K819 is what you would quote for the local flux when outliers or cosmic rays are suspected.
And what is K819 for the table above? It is 32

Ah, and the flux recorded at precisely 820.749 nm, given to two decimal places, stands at 30.69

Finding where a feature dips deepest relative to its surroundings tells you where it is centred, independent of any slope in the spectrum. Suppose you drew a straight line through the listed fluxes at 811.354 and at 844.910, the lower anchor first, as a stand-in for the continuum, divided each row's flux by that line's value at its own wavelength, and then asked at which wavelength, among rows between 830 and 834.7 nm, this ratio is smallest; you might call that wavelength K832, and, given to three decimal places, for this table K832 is 831.401 nm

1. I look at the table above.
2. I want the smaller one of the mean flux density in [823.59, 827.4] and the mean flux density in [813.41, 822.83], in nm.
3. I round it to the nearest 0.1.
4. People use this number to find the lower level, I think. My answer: 30.6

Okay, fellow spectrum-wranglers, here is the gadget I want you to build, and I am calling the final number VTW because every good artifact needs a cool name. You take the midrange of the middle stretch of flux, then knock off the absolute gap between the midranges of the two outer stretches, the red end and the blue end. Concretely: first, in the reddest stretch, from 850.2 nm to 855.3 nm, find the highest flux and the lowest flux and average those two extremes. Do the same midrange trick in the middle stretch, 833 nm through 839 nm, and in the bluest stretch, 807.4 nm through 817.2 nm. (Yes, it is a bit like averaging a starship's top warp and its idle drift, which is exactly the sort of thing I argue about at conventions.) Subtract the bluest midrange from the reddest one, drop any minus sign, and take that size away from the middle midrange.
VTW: 19.3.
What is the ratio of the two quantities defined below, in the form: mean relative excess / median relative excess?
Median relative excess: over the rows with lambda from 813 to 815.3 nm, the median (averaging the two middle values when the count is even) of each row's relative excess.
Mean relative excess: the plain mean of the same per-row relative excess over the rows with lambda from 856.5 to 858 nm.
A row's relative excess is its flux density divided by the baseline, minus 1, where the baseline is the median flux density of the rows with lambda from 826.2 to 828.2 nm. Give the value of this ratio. 2.2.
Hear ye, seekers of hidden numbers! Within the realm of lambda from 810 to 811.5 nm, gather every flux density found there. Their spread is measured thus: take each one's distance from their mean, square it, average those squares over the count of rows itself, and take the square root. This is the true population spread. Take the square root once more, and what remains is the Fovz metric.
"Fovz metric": 1.32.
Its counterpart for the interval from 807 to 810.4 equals 1.34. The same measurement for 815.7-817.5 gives 2.17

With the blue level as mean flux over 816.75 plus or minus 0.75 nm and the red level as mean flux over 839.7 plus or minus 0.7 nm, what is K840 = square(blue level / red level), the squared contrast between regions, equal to 1.2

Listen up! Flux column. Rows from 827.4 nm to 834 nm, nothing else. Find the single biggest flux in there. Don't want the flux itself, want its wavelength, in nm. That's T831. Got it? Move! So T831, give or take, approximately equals 828.343 nm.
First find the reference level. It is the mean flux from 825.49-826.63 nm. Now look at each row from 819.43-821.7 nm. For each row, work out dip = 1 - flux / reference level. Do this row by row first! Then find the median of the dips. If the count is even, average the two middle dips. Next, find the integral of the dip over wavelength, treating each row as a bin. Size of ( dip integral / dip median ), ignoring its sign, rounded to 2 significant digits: 2.1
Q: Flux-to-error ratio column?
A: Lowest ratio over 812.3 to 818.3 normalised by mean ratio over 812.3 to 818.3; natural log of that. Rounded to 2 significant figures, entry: -1.7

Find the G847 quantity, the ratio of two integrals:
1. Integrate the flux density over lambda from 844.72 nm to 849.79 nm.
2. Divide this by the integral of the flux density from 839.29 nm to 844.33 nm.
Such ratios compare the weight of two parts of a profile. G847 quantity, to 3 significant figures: 1.01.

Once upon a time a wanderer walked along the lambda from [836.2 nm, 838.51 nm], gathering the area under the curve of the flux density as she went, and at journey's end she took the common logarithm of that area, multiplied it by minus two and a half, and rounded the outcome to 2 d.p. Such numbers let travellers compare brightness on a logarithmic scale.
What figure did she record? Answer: -4.58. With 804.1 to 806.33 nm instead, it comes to -4.54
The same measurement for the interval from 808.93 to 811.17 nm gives -4.58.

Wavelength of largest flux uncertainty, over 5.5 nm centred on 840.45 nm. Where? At 839.094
